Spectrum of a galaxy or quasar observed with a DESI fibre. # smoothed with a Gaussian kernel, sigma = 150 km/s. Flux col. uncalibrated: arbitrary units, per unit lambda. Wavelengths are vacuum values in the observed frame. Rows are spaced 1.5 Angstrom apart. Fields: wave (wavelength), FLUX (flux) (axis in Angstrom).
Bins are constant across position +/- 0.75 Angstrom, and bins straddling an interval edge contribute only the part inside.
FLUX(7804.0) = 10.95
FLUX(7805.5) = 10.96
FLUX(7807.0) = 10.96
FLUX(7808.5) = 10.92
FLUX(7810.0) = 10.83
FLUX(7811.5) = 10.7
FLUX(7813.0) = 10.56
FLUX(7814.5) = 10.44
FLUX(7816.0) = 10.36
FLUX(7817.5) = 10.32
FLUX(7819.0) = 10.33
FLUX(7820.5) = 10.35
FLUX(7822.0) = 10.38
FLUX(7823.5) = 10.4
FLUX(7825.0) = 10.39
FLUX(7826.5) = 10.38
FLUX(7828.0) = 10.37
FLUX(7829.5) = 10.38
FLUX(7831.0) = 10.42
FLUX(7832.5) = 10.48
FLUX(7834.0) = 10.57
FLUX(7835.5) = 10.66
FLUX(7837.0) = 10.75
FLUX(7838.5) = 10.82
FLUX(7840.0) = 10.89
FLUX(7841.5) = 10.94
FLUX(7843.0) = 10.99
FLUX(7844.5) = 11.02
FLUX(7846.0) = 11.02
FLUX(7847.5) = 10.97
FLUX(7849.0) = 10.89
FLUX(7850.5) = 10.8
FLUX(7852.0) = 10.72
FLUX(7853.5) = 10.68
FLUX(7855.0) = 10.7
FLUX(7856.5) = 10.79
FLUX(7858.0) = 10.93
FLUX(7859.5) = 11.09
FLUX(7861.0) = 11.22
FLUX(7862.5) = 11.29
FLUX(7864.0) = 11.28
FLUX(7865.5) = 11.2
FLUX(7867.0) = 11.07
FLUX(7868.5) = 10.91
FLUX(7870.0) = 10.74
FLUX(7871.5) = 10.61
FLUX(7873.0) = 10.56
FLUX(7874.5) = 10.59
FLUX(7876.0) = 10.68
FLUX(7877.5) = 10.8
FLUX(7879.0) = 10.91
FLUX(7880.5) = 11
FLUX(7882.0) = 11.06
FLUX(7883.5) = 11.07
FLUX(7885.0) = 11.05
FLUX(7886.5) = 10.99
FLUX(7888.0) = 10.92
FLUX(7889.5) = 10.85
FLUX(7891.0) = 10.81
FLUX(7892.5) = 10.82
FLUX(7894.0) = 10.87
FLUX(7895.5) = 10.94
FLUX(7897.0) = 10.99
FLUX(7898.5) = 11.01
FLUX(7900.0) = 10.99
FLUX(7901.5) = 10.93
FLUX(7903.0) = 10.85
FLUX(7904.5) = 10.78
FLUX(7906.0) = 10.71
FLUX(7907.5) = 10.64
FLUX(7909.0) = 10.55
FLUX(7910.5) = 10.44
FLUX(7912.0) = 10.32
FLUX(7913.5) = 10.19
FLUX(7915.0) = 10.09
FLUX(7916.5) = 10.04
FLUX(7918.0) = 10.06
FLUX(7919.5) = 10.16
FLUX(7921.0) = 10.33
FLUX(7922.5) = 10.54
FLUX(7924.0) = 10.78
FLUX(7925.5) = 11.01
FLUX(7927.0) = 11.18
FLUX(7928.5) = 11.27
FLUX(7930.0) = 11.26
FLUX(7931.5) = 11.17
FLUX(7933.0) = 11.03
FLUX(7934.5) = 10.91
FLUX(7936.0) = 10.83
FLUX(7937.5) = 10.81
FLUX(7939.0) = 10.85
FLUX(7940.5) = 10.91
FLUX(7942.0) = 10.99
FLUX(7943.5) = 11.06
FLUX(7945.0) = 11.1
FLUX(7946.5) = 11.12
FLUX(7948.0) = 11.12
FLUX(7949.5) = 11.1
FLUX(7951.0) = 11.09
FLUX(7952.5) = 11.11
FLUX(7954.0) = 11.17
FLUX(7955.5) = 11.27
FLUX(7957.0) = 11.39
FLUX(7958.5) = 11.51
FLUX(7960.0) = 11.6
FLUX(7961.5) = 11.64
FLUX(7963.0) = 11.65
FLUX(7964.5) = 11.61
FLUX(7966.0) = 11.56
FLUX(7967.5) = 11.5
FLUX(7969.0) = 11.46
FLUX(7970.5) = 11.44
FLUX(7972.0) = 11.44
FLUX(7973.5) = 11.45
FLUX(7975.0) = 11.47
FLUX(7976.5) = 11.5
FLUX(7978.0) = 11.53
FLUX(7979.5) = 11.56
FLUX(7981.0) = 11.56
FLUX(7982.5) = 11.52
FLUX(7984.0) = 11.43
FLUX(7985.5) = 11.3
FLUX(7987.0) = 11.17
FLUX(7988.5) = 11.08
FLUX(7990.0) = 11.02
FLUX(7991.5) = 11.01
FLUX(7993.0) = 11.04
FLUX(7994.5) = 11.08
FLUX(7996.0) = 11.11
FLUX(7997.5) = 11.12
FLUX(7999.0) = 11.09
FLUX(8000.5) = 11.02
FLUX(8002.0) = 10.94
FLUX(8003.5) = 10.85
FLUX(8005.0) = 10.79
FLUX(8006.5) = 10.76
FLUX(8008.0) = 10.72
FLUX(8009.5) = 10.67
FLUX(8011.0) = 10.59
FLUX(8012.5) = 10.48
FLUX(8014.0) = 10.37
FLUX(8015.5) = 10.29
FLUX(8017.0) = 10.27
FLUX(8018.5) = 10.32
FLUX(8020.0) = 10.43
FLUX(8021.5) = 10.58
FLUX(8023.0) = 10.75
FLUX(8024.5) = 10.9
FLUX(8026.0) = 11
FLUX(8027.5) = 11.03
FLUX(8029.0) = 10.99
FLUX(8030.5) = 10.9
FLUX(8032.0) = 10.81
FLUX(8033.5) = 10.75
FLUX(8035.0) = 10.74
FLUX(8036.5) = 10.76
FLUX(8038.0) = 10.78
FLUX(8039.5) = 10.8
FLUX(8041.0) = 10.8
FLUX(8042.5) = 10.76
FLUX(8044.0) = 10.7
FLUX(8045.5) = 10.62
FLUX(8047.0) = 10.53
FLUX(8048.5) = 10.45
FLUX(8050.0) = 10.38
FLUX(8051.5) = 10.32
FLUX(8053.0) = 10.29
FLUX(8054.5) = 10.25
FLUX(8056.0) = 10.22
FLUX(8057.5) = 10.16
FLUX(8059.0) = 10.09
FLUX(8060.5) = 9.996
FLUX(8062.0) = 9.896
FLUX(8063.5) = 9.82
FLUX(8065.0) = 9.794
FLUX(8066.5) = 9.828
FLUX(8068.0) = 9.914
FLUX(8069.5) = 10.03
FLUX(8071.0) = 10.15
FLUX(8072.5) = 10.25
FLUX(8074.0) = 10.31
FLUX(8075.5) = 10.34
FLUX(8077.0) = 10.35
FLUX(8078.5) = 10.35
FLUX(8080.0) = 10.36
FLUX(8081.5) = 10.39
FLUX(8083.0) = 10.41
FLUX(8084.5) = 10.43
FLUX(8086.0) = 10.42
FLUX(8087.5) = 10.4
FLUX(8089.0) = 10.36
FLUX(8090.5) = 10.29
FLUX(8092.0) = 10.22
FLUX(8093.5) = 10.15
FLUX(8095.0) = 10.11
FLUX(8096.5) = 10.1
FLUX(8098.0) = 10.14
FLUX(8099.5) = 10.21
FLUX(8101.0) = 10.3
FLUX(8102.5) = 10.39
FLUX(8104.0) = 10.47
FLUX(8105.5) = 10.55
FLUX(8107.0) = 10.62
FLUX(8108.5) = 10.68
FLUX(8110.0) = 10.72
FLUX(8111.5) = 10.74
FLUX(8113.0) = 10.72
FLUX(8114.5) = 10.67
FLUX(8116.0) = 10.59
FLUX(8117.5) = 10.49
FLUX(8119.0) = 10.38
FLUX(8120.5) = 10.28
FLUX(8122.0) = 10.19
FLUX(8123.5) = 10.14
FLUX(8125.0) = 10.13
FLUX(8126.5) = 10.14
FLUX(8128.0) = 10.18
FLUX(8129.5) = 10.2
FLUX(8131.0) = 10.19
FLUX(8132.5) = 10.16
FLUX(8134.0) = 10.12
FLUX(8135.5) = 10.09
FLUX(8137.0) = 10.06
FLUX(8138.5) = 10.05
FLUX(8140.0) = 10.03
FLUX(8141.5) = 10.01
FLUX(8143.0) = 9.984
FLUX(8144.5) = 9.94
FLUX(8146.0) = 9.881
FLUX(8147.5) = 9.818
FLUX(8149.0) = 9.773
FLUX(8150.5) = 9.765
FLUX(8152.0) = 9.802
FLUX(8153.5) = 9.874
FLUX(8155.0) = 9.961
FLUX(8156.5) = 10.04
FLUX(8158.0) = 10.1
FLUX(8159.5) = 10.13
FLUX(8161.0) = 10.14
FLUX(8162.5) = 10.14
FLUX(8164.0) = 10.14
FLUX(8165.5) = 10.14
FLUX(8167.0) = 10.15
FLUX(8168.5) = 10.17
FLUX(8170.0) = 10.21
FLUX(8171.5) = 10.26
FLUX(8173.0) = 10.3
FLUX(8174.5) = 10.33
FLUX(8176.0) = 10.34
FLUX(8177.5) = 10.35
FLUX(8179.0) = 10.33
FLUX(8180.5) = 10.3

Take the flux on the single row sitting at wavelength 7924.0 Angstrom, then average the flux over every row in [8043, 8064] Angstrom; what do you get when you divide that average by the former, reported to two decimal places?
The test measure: 0.95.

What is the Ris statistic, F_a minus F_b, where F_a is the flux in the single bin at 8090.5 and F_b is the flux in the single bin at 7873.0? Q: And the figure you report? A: -0.3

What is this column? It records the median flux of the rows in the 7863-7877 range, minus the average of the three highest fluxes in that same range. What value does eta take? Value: -0.44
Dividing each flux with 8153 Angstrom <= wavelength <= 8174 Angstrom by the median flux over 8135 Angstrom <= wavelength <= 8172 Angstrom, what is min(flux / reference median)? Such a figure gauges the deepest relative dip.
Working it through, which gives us 0.98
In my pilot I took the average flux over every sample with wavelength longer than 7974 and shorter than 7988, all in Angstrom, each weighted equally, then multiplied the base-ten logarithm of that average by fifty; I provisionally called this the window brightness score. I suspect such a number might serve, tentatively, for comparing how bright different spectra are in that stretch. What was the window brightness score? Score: 52.9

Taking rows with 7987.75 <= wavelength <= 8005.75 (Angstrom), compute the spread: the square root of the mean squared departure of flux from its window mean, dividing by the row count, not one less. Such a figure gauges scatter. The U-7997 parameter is 0.10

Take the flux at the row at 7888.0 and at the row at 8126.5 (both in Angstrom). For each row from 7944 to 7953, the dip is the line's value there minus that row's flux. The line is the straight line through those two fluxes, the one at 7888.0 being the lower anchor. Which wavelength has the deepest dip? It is 7945.0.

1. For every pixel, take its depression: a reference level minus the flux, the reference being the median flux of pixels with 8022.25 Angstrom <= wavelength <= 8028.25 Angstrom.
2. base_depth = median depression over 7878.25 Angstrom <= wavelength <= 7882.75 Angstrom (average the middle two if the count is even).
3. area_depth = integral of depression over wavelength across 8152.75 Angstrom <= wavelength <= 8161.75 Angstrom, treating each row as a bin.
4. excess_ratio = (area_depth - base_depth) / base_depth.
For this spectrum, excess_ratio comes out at -165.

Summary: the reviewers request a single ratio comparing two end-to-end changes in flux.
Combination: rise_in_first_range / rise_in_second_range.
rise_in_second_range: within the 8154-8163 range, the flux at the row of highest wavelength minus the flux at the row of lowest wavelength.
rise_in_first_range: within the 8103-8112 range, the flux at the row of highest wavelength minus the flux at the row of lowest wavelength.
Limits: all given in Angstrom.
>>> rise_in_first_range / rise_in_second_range 1.5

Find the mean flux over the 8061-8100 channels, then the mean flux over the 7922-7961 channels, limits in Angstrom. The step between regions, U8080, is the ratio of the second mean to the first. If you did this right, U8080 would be 1.09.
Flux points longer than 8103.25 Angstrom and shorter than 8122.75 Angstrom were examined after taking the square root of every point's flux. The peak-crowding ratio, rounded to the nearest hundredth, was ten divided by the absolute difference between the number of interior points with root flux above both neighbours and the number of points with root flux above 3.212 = 1.00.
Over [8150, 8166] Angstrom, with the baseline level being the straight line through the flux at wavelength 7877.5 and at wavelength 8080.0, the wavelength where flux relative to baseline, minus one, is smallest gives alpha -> 8150.5 Angstrom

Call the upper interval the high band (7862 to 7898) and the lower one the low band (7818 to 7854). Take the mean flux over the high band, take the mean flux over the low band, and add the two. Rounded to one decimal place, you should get 21.6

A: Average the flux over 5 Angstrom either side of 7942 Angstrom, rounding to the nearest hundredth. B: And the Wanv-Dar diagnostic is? 10.98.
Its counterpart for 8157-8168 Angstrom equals 10.13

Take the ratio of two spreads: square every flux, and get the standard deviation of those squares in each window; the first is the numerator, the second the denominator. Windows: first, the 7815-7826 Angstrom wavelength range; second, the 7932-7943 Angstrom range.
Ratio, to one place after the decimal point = 0.3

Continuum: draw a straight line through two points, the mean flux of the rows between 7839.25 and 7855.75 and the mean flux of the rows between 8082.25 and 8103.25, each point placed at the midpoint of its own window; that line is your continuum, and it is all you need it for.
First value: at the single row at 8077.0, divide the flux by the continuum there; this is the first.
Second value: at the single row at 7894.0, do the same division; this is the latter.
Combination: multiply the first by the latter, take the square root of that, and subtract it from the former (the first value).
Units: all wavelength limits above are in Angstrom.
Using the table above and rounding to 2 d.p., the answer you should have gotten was 0.00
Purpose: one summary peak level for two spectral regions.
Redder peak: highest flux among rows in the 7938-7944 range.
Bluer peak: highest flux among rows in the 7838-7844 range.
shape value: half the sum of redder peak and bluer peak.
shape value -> 11.0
